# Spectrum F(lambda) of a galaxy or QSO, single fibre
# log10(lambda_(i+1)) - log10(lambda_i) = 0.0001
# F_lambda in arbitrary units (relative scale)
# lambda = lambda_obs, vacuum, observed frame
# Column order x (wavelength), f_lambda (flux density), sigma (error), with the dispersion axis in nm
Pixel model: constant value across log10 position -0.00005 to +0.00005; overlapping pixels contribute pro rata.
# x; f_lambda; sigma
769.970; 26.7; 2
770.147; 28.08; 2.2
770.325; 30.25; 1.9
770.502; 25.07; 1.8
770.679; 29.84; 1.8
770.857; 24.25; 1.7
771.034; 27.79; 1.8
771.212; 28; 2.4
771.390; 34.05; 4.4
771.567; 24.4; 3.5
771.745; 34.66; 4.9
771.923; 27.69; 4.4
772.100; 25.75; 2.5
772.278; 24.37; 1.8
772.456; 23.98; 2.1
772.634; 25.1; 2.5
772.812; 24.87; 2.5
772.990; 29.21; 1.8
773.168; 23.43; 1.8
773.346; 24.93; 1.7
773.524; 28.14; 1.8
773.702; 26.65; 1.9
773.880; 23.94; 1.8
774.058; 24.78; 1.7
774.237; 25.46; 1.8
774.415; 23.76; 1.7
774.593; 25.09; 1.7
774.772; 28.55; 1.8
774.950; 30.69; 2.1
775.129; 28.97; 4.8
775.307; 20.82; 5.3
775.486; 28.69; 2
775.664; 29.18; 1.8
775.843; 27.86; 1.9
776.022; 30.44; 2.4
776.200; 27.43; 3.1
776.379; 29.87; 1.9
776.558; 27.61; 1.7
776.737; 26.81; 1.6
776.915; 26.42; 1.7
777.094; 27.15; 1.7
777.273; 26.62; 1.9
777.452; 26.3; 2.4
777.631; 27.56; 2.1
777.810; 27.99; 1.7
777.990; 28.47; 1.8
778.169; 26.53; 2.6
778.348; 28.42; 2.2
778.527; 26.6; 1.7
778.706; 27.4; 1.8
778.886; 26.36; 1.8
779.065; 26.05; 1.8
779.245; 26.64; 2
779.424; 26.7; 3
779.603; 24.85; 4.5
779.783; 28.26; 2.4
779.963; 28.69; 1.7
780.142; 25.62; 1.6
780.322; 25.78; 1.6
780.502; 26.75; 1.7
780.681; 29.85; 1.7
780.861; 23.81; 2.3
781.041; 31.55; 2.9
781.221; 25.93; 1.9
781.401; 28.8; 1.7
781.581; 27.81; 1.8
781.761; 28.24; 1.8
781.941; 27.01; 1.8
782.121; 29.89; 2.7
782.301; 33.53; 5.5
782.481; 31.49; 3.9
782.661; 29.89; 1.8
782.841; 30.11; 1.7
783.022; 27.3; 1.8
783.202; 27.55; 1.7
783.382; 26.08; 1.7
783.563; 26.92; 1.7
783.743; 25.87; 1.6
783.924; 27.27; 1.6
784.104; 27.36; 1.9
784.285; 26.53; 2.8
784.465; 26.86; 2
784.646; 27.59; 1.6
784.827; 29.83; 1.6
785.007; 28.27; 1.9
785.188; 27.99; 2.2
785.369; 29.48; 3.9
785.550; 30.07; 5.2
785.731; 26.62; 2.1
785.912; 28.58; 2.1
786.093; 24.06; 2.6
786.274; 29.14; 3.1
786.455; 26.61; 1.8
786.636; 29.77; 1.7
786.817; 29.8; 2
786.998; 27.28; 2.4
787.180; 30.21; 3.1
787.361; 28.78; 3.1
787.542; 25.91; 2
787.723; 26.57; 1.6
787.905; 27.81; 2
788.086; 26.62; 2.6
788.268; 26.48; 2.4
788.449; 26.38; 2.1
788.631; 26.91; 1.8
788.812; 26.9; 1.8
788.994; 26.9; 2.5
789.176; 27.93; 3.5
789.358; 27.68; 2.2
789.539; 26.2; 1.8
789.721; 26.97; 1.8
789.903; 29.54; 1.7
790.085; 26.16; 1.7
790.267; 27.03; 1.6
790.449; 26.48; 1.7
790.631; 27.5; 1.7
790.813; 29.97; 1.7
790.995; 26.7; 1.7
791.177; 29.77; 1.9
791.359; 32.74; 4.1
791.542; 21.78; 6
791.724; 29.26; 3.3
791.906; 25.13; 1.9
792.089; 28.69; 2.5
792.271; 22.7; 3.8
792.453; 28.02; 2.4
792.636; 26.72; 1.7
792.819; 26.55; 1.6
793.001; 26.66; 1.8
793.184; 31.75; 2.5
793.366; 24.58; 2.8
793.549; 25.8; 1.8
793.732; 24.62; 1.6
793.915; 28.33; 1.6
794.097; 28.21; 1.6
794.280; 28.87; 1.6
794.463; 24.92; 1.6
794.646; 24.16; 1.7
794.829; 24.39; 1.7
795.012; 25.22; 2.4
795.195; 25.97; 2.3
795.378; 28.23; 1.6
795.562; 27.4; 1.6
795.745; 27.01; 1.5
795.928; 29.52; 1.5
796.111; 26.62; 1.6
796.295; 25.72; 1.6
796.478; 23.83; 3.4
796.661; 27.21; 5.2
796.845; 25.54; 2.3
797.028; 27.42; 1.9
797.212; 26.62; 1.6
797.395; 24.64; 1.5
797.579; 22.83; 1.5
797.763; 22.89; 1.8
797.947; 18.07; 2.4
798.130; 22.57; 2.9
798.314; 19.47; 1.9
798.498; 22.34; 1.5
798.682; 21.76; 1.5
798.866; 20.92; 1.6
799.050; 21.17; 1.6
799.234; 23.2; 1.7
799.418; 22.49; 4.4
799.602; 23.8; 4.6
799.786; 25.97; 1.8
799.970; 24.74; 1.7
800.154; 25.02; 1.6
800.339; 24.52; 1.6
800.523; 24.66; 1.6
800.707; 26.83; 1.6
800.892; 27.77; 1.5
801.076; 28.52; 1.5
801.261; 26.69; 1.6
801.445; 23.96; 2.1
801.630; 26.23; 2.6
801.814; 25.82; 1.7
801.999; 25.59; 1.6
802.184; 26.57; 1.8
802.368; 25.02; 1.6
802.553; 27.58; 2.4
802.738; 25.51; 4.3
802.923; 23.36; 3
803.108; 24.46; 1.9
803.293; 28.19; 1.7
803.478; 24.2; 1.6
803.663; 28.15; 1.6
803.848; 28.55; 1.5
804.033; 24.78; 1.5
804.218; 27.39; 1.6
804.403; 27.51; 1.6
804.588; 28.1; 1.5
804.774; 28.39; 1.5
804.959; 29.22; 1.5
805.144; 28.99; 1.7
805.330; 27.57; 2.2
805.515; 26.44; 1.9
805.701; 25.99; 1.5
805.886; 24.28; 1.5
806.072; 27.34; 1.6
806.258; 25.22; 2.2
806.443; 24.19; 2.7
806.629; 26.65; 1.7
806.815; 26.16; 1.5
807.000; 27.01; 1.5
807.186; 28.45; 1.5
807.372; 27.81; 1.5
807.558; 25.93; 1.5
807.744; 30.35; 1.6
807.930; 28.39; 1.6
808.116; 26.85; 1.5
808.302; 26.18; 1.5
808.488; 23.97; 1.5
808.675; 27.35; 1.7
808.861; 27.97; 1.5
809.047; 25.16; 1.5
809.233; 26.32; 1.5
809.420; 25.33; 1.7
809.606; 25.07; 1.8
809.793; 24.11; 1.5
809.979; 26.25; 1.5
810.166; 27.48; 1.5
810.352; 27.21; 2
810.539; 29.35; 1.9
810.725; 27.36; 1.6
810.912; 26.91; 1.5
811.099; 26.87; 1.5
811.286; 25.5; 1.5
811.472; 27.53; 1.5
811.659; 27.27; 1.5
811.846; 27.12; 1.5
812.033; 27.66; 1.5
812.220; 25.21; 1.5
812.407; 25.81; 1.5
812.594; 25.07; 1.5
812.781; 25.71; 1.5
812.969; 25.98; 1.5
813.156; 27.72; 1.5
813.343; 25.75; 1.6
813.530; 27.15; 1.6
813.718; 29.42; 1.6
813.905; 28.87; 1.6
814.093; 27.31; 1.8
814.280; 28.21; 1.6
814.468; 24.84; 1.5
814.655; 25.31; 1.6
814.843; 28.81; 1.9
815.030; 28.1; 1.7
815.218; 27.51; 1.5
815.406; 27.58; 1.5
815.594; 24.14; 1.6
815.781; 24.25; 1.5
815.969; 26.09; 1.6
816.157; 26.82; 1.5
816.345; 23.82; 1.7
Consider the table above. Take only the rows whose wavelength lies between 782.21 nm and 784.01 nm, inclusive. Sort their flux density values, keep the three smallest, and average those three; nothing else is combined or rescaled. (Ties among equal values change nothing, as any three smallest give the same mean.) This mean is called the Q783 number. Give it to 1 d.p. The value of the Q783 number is 26.3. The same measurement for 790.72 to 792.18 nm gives 24.5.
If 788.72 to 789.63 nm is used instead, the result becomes 26.7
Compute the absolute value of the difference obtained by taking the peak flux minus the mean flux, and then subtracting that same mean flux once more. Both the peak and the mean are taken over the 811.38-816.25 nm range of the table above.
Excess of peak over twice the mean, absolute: 24.1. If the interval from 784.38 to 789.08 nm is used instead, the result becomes 25.3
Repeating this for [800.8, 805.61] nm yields 24.2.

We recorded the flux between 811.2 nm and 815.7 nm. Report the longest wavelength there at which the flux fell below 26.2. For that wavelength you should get 815.594 nm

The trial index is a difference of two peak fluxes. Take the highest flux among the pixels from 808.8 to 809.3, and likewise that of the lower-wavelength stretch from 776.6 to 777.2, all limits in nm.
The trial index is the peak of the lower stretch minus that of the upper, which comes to -1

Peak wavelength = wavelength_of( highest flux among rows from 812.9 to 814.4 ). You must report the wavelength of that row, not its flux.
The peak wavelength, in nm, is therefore 813.718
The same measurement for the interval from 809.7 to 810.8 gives 810.539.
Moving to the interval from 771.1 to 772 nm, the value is 771.745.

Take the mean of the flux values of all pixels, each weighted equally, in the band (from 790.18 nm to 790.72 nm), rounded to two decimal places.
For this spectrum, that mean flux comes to 27.00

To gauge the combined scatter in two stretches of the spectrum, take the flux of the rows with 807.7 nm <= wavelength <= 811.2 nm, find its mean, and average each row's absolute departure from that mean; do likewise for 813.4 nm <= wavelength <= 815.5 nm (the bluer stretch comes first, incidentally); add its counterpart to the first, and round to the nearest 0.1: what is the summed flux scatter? 2.3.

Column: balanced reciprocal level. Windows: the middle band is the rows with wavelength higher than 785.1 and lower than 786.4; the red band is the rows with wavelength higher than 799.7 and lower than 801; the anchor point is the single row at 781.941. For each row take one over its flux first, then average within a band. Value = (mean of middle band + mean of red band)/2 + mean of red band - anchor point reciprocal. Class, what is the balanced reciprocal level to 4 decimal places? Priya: 0.0395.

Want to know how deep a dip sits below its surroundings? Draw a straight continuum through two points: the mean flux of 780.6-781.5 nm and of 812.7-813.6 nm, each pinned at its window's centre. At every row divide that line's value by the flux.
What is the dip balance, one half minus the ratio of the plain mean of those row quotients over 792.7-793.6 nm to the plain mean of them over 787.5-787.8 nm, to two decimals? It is -0.47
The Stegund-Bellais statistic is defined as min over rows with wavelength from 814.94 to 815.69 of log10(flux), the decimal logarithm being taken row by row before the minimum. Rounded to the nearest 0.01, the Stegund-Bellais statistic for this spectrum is 1.38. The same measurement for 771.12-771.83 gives 1.39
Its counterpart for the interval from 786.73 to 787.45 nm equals 1.44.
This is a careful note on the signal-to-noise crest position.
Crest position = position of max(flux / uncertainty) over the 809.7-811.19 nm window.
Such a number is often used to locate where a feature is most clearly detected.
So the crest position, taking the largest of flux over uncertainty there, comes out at 810.166 nm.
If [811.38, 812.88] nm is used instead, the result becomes 812.033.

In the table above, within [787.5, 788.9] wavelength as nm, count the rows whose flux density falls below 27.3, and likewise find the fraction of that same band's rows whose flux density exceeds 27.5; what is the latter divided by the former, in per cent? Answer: 2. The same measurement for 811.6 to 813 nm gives 2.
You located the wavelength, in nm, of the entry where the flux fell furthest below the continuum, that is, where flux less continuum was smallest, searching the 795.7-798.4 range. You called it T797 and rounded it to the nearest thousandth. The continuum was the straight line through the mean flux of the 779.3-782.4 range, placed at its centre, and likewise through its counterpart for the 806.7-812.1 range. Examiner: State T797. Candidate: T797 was 797.947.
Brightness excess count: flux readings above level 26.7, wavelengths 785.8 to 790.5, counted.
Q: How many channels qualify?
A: 16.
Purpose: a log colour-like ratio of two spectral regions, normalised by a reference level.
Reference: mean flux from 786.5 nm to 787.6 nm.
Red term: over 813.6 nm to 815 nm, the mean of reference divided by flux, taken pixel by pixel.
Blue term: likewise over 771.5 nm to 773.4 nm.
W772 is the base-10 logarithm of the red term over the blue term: -0.025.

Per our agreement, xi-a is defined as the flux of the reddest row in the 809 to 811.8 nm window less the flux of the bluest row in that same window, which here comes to 2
